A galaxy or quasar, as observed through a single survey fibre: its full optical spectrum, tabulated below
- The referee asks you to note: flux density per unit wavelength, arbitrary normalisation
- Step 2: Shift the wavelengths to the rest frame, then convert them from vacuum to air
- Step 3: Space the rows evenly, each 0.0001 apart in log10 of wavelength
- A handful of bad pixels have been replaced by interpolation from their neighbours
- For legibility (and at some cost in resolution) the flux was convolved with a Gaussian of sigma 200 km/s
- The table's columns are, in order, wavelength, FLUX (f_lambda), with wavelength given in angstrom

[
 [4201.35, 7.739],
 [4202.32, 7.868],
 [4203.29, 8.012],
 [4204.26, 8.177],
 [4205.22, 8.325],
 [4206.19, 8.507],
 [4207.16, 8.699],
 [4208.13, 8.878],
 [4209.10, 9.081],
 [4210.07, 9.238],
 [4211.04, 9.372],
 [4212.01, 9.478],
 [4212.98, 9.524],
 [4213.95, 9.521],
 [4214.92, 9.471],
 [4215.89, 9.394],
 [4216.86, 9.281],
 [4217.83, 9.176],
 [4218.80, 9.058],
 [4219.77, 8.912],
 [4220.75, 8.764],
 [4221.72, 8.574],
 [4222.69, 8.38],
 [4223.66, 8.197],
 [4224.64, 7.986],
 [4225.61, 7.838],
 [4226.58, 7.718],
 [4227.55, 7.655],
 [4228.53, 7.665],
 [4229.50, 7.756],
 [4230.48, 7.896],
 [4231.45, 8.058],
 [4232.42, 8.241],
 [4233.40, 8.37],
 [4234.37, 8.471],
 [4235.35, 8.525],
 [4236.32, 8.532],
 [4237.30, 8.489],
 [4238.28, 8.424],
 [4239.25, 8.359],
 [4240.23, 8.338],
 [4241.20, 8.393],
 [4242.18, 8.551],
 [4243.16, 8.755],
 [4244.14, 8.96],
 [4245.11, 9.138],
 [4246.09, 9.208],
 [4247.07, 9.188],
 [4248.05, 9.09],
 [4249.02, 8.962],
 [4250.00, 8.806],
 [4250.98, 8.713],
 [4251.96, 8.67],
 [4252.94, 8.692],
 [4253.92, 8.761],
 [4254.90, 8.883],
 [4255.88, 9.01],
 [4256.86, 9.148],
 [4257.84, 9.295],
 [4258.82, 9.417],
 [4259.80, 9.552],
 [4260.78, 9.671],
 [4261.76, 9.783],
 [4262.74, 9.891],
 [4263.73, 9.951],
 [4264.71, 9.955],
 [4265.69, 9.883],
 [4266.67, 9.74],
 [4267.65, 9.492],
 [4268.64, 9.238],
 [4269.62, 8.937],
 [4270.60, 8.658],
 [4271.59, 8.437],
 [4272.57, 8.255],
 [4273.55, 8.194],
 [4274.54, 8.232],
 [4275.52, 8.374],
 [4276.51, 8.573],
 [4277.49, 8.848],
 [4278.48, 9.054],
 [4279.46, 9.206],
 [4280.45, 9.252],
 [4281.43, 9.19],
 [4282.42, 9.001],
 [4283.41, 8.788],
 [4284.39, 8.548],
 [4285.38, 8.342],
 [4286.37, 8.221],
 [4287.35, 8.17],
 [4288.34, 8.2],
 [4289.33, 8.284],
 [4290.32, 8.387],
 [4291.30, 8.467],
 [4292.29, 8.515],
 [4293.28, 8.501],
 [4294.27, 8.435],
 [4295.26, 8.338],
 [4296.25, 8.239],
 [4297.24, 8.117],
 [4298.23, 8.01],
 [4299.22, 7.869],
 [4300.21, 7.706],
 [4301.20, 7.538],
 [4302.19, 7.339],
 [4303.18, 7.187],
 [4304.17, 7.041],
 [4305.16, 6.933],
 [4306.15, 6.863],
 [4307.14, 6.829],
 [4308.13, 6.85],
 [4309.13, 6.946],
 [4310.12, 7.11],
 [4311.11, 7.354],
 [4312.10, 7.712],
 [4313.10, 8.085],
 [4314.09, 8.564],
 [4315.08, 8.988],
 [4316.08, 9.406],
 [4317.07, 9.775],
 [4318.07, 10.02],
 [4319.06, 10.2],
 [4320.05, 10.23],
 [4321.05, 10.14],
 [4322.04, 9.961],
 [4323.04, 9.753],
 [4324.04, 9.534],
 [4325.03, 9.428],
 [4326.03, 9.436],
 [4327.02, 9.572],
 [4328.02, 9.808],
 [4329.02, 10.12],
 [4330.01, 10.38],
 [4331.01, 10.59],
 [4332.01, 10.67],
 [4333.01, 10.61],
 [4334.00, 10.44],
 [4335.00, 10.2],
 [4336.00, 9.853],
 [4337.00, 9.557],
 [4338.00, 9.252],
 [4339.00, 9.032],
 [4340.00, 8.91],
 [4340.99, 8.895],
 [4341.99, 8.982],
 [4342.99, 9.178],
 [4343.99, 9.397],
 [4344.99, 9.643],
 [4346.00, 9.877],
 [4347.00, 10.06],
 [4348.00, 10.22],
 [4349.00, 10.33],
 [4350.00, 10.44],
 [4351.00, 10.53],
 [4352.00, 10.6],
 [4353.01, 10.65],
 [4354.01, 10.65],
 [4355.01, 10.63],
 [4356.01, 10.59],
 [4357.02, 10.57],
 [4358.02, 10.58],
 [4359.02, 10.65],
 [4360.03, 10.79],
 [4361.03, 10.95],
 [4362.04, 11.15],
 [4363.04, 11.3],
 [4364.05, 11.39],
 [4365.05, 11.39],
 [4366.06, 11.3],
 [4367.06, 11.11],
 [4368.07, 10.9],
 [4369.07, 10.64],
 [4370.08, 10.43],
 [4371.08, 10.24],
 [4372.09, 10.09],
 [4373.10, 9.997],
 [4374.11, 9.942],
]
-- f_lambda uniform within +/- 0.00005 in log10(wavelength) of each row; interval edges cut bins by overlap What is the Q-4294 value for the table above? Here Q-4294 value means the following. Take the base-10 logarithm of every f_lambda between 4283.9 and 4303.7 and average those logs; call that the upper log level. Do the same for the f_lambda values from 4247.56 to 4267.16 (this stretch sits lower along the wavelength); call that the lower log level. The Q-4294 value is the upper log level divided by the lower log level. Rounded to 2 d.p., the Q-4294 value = 0.94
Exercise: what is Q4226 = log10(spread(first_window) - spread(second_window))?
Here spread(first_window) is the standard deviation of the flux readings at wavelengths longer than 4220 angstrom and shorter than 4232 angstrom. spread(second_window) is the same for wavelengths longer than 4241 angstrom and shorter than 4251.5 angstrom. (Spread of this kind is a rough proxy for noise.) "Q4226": -1.0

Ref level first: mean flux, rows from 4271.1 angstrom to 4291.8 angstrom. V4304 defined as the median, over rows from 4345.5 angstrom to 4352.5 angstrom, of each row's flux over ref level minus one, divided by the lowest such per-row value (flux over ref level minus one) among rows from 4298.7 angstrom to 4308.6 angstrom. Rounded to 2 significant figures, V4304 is -1.0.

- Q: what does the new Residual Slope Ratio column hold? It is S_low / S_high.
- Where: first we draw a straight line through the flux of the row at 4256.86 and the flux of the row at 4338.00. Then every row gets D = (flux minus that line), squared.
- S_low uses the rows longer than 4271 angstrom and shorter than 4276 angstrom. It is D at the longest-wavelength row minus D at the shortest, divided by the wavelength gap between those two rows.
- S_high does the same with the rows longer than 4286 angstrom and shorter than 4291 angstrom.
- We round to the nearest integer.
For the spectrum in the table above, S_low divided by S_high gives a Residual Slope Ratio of 0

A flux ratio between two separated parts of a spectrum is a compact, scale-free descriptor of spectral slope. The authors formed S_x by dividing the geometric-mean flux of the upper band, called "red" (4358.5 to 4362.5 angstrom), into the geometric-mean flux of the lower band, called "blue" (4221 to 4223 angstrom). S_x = 0.78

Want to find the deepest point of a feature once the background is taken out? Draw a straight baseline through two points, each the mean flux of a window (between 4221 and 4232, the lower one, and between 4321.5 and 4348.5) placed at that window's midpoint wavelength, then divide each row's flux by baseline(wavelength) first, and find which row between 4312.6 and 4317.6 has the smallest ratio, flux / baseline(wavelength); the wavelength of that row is 4313.10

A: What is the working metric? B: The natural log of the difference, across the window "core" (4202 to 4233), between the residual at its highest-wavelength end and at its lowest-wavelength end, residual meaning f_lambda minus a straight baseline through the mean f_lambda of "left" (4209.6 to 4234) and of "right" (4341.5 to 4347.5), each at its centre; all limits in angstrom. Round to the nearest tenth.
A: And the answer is -1.9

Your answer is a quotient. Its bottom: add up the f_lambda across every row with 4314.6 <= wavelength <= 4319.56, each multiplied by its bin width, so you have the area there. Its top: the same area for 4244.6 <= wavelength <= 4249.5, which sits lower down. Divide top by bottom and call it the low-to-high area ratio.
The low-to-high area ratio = 0.93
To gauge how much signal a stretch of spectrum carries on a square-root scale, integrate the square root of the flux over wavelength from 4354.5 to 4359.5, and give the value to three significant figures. 16.3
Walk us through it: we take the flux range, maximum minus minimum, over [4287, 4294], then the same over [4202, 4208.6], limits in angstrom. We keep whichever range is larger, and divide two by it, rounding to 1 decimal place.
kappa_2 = 2.0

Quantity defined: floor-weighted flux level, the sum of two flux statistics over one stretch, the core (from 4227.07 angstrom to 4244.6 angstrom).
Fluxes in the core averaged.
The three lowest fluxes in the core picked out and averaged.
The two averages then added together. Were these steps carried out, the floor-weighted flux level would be 16.0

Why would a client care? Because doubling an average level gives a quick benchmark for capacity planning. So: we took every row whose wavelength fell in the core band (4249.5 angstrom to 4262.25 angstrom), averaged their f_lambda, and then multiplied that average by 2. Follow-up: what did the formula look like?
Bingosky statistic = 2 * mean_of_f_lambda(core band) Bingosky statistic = 18.2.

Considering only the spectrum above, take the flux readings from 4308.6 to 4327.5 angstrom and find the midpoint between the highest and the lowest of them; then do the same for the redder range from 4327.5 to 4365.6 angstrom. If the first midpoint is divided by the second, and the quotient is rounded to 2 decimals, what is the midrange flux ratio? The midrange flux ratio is 0.85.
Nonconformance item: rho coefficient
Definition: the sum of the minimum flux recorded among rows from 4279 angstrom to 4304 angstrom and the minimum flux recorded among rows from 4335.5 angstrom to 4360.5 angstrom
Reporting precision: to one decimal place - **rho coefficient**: 16.1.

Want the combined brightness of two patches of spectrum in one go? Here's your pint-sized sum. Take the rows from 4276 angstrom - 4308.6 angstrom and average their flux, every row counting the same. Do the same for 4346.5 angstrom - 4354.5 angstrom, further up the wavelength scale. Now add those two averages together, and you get 18.6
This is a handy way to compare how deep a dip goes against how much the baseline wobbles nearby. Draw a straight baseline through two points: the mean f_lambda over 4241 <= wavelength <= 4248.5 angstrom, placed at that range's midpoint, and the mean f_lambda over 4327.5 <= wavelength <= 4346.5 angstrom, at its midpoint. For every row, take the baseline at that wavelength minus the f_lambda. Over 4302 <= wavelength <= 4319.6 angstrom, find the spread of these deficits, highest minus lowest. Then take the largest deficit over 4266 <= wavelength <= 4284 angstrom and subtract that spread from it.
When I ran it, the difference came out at -2.28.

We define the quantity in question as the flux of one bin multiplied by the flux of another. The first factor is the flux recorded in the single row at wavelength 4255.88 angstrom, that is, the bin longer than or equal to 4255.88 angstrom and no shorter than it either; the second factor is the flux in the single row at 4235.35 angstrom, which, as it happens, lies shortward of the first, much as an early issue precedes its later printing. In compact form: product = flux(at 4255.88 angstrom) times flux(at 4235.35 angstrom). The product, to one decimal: 76.8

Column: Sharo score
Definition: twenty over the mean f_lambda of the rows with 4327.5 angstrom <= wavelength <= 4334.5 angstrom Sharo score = 1.93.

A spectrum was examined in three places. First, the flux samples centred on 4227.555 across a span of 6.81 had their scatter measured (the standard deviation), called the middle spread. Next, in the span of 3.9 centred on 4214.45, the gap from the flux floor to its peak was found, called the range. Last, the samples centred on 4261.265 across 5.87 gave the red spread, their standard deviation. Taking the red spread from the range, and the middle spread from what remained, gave -0.2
